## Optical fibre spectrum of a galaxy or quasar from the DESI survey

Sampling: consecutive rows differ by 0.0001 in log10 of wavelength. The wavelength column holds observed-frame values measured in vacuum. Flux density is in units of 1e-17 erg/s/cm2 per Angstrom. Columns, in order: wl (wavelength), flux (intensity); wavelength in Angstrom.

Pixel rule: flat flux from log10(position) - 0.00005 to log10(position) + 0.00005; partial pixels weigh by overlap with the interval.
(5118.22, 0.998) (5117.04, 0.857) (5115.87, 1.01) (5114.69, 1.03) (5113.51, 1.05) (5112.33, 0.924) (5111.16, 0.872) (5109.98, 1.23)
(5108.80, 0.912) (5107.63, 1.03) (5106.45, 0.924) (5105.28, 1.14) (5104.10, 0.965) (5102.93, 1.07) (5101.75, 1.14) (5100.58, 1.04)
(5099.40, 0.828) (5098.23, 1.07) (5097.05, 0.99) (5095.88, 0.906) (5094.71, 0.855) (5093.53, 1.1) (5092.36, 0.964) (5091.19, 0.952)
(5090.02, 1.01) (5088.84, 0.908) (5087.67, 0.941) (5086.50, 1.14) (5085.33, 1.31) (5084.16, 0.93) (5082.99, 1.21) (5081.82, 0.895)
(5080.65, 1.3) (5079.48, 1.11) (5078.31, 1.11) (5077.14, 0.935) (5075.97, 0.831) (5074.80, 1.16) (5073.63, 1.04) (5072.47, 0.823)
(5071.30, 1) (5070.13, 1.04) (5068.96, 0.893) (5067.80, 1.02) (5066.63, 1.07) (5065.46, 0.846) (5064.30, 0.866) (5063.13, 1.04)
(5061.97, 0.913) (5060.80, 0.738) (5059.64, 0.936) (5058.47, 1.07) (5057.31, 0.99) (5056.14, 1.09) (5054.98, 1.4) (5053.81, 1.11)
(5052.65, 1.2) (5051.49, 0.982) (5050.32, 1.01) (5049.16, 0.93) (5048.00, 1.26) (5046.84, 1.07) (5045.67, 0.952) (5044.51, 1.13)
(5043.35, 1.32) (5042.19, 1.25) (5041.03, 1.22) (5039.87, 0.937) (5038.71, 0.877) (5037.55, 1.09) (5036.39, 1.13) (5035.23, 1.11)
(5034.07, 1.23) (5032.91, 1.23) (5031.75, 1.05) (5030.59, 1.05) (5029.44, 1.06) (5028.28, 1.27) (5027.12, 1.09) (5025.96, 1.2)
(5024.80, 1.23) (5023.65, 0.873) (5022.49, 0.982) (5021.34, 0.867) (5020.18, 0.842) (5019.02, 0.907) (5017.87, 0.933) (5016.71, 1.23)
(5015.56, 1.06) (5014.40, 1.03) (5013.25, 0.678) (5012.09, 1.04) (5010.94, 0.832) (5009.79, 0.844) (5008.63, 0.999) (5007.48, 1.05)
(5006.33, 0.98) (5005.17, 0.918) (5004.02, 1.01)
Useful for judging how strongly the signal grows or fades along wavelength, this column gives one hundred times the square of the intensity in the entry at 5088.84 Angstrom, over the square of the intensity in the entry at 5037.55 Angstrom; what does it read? 69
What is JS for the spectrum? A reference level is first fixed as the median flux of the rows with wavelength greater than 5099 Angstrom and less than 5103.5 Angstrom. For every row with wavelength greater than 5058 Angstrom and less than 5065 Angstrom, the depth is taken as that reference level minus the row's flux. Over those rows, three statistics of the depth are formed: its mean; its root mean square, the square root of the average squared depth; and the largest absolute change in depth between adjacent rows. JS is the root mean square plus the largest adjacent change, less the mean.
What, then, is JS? 0.24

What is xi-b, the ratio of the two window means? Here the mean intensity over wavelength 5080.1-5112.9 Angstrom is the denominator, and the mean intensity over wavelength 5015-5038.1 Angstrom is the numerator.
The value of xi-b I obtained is 1.05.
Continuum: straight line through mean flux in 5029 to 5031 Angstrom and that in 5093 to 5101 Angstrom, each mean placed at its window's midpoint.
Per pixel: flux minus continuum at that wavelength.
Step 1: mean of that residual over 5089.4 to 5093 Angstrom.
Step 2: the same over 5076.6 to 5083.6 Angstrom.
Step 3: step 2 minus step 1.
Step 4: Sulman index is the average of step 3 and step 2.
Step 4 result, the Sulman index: 0.103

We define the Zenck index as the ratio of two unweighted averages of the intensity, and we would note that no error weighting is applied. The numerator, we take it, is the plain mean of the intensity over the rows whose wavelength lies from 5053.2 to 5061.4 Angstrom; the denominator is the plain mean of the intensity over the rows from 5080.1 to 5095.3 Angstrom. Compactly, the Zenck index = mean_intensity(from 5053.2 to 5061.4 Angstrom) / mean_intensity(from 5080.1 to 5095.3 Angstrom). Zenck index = 1.01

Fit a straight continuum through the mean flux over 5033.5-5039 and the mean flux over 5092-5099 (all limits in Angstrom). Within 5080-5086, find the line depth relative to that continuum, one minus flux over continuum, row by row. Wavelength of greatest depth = 5081.82 Angstrom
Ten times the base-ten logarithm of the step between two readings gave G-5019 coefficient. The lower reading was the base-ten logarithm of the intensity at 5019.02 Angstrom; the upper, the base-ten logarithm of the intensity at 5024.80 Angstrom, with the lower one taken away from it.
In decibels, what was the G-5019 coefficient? -8.8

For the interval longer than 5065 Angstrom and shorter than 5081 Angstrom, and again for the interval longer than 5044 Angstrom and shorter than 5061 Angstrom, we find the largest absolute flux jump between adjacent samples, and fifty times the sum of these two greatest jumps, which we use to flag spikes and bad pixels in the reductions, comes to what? 33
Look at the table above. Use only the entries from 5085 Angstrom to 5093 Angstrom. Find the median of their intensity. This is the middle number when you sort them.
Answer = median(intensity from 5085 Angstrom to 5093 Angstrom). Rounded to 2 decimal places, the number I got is 0.96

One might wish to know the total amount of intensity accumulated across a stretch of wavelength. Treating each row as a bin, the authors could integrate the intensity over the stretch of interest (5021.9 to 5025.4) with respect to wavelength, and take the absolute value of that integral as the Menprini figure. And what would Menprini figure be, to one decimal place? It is 3.6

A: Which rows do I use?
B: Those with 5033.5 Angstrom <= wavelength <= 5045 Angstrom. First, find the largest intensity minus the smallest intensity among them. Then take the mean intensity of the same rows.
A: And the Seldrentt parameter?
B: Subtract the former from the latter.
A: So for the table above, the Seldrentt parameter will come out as 0.69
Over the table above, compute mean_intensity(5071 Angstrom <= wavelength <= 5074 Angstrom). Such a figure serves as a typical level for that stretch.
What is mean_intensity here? 0.95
